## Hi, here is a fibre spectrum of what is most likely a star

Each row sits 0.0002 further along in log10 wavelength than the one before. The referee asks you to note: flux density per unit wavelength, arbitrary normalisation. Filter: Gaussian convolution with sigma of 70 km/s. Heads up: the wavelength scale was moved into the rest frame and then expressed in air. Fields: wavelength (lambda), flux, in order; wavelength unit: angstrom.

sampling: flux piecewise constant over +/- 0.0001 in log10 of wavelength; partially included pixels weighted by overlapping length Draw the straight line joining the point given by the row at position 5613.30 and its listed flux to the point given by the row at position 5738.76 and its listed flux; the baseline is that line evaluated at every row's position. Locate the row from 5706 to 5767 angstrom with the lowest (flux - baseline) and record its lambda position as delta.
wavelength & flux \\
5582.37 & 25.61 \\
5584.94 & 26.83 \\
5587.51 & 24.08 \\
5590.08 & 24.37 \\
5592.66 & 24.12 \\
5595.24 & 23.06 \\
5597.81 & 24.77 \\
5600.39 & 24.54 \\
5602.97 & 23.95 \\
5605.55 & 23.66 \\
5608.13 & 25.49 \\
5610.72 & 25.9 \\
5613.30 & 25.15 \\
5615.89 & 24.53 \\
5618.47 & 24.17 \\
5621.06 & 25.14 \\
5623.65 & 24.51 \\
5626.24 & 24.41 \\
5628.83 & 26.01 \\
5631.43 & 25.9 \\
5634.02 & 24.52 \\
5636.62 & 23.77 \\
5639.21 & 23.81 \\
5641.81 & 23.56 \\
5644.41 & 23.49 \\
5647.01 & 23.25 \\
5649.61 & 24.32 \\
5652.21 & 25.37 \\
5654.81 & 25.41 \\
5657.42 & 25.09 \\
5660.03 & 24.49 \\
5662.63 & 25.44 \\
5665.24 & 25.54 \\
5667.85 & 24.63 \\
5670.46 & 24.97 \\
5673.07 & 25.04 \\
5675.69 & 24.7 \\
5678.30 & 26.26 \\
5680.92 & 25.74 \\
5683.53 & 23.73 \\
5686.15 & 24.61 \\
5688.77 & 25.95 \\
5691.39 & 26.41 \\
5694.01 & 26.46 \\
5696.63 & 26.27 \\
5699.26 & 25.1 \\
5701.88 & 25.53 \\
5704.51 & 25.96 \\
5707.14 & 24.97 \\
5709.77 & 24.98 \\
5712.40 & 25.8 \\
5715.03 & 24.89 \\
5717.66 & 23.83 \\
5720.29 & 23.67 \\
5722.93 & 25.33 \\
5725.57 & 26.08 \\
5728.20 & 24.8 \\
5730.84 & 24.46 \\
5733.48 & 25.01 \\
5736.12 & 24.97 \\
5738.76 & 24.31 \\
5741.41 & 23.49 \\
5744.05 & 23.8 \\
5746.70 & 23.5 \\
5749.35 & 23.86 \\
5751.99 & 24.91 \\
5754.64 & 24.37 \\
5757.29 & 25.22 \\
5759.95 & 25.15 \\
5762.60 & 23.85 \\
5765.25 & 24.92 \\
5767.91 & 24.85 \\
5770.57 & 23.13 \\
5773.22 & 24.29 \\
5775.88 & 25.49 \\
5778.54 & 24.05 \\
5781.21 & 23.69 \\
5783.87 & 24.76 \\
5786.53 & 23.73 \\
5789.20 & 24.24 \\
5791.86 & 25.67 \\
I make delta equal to 5741.41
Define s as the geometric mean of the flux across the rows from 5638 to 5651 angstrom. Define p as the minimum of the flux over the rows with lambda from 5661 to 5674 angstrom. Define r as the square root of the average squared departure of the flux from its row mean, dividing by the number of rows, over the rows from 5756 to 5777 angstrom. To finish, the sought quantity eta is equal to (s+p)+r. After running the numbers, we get 49.1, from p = 24.63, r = 0.75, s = 23.7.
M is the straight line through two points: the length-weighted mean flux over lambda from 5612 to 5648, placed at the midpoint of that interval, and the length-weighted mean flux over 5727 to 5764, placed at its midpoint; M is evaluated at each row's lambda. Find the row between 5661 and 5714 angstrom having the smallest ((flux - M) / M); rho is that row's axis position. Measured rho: 5683.53 angstrom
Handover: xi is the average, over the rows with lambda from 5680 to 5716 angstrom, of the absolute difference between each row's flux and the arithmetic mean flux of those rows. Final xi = 0.64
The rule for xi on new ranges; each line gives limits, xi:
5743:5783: 0.61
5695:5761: 0.64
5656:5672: 0.33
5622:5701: 0.77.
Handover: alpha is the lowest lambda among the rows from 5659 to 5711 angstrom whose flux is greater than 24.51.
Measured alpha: 5662.63 angstrom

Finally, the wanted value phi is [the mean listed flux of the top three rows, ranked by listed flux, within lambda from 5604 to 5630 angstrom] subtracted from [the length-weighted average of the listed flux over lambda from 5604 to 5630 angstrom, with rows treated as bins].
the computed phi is -0.92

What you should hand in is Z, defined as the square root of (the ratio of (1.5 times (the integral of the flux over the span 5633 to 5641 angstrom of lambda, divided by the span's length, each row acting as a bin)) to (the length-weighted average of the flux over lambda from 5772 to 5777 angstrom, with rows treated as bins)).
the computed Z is 1.20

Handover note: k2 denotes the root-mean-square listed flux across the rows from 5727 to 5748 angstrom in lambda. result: 24.3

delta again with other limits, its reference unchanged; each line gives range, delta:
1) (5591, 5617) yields 5595.24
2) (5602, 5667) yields 5647.01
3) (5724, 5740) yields 5738.76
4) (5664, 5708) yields 5683.53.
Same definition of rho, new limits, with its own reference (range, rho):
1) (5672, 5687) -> 5683.53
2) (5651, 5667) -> 5660.03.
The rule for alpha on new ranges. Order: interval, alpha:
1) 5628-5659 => 5628.83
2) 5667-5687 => 5667.85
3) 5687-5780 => 5688.77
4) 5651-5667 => 5652.21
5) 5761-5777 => 5765.25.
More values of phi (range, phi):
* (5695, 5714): -0.49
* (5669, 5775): -1.50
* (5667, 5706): -0.95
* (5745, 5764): -0.69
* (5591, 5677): -1.31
